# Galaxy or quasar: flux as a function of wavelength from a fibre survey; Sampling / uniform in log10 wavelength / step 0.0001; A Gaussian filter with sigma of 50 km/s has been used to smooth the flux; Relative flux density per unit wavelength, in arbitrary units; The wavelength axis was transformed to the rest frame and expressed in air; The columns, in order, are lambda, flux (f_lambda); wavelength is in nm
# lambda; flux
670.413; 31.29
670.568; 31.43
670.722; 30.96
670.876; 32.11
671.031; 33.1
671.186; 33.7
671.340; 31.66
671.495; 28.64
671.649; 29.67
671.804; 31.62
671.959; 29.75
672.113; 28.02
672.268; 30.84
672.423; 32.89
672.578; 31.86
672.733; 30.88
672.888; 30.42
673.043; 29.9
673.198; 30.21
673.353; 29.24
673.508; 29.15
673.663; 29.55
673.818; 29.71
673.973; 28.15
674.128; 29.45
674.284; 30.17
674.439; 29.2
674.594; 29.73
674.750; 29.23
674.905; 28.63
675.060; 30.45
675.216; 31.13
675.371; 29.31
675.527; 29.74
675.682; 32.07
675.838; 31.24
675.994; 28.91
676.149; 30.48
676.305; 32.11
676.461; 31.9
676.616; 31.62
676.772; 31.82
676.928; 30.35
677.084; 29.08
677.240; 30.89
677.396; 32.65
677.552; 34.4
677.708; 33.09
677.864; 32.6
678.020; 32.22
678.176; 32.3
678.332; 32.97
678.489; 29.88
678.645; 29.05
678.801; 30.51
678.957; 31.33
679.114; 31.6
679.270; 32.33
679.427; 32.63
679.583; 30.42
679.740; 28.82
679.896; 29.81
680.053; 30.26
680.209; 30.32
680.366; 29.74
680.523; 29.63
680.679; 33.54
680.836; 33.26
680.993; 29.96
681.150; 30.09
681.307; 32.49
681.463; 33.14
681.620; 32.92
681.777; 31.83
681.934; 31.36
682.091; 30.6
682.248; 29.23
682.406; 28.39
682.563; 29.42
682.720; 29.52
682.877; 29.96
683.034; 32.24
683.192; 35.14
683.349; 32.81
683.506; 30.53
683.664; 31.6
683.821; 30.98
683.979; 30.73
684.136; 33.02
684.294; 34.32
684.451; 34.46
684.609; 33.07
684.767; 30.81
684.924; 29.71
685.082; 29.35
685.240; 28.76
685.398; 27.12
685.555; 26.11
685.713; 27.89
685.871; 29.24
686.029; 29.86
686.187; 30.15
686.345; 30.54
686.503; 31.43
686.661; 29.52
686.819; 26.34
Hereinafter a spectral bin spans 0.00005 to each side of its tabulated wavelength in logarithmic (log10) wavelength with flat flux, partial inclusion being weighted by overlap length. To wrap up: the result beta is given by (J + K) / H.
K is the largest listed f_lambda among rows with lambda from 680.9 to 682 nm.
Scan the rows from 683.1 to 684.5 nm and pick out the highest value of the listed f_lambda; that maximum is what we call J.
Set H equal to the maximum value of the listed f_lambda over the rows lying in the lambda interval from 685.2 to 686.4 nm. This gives 2.24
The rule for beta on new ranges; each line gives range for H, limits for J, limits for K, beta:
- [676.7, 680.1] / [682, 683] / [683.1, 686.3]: 1.91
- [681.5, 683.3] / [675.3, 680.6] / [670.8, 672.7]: 1.94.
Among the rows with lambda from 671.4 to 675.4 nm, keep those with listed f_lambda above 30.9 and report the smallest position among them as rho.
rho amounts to 671.804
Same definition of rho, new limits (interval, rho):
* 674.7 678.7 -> 675.216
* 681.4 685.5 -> 681.463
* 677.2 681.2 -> 677.396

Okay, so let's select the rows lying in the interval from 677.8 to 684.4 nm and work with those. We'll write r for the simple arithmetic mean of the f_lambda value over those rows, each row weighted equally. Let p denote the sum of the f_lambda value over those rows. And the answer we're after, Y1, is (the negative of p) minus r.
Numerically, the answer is -1345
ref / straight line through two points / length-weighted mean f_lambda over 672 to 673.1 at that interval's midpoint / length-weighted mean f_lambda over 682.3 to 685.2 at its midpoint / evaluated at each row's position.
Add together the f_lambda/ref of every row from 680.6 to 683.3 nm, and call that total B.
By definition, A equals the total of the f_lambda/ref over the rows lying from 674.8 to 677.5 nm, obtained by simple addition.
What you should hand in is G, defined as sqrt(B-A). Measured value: 0.379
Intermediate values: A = 16.9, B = 17.05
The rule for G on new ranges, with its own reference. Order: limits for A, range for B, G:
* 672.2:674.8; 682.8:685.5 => 0.637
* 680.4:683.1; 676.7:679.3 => 0.660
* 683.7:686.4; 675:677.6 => 0.828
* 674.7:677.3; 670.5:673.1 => 0.652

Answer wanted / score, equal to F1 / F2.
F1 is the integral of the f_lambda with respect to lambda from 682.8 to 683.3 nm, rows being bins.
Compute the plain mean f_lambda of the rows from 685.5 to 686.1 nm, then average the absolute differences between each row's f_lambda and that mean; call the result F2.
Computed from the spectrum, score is 13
